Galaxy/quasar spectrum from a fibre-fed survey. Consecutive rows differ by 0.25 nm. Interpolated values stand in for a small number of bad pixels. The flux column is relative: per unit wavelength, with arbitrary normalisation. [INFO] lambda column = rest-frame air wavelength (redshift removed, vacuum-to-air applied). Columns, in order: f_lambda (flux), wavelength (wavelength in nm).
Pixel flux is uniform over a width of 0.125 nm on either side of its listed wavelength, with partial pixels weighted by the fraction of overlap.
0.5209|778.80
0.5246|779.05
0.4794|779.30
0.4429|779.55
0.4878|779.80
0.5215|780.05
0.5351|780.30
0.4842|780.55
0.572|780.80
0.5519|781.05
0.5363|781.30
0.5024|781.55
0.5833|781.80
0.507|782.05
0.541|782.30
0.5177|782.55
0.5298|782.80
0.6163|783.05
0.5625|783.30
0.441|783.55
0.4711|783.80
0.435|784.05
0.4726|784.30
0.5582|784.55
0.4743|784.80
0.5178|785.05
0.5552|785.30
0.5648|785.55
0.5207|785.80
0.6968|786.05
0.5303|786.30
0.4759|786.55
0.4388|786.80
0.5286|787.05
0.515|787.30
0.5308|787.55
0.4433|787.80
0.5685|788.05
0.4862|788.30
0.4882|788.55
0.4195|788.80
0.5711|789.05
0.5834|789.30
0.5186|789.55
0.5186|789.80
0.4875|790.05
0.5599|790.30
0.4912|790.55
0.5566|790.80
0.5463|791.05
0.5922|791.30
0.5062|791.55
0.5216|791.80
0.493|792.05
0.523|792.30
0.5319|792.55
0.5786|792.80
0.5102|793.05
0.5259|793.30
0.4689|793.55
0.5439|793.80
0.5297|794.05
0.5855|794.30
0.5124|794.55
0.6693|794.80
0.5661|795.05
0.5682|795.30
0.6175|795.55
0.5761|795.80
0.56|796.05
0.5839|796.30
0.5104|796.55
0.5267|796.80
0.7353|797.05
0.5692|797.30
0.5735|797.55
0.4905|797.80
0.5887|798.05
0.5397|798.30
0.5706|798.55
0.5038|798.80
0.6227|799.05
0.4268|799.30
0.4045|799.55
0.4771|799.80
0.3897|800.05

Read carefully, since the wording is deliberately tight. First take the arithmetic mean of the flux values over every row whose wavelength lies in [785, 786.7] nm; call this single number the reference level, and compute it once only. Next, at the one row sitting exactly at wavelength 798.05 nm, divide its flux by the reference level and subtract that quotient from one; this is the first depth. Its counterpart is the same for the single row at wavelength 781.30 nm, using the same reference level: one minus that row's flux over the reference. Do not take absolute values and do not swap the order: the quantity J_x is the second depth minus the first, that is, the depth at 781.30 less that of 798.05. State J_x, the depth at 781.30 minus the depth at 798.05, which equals 0.095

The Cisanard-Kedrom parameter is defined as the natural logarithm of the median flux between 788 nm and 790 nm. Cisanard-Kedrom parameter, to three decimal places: -0.657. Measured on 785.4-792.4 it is -0.652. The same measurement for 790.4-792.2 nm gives -0.651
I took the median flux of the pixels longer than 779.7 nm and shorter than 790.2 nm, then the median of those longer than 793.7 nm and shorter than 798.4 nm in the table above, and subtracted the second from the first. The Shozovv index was -0.049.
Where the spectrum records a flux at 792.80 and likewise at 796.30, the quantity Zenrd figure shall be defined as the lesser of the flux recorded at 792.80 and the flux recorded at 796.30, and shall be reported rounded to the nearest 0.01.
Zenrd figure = 0.58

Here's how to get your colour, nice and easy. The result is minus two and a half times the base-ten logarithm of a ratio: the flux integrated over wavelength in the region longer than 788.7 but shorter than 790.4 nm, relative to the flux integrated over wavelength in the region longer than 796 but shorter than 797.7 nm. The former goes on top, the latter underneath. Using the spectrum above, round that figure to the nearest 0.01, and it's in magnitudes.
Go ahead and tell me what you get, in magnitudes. 0.11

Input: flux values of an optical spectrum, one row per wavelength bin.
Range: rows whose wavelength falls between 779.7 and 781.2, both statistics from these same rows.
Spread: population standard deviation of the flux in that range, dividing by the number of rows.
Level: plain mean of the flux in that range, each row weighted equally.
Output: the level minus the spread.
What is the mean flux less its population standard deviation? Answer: 0.494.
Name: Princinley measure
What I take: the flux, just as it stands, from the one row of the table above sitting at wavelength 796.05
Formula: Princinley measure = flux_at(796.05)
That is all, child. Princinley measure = 0.56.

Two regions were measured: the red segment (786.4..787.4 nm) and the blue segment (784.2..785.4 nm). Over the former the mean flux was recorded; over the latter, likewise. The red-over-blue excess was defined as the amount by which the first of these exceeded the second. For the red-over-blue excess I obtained -0.026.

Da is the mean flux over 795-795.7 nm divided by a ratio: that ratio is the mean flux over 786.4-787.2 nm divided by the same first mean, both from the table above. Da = 0.71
